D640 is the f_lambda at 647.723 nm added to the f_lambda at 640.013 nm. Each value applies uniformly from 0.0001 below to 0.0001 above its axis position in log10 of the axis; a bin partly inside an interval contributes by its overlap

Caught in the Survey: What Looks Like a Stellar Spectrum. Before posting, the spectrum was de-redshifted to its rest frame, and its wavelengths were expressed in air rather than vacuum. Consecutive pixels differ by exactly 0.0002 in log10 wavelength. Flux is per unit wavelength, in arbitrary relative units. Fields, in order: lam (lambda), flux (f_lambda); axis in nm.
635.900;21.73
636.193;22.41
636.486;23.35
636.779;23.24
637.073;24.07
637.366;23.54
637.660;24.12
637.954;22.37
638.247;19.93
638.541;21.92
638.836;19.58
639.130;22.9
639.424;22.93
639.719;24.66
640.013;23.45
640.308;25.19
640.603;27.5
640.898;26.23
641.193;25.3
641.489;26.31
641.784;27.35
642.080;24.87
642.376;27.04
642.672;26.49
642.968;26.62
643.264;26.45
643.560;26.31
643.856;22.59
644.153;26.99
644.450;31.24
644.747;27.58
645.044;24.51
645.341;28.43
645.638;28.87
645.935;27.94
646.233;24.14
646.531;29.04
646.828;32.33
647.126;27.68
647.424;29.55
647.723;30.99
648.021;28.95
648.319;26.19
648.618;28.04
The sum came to 54.4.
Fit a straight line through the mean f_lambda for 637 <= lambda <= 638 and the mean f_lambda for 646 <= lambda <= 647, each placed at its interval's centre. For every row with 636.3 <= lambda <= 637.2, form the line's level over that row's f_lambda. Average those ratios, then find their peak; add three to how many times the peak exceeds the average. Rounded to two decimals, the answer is 4.01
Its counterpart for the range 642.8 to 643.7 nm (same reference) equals 4.01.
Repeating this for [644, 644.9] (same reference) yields 4.05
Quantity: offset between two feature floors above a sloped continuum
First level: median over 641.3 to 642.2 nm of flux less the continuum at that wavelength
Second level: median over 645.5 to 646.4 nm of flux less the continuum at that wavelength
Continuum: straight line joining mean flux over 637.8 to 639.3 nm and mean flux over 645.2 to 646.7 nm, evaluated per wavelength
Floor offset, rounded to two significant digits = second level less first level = -2.2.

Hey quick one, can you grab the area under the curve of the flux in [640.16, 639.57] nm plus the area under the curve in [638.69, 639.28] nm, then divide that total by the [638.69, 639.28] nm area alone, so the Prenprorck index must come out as 2.13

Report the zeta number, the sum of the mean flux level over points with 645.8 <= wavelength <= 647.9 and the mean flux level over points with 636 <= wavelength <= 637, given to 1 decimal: 51.8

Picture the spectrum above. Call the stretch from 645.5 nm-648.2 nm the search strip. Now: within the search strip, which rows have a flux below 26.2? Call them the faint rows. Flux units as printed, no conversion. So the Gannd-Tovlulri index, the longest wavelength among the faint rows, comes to 646.233 nm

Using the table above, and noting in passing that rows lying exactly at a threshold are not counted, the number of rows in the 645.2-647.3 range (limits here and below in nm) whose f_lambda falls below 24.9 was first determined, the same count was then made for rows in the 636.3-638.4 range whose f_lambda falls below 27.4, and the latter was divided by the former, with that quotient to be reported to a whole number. 7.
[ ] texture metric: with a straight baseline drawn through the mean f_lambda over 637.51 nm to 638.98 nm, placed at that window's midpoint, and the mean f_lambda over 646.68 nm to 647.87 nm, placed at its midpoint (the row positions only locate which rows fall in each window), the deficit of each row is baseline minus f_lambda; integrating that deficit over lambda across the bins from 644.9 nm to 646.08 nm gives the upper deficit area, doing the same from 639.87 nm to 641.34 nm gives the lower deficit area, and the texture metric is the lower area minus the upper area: -3.7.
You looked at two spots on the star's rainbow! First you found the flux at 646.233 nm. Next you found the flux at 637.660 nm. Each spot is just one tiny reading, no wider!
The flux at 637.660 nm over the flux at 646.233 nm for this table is 1.00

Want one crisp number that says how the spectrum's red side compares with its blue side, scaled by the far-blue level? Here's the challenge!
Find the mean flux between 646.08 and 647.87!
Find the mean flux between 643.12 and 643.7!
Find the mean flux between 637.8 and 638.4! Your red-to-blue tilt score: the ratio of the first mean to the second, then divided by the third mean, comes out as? 0.052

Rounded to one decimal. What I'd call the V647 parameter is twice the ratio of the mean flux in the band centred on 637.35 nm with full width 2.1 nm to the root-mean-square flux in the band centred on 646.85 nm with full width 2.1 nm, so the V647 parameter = 1.6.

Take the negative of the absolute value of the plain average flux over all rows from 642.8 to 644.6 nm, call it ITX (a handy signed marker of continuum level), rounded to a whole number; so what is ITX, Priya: -27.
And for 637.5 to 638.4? -22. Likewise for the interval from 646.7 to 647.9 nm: -30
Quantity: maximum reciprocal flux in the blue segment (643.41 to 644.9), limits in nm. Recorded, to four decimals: 0.0443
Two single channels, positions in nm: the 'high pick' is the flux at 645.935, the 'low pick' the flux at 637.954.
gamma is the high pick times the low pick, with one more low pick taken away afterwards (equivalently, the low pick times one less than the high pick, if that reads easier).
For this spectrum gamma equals 603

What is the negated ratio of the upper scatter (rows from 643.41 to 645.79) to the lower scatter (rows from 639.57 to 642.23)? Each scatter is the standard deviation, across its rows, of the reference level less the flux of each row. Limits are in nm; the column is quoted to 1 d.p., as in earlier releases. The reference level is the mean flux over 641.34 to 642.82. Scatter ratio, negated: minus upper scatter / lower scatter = -2.0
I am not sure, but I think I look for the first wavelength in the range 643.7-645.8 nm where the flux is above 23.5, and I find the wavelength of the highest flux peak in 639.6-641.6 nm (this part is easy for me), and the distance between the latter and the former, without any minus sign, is 3.55 nm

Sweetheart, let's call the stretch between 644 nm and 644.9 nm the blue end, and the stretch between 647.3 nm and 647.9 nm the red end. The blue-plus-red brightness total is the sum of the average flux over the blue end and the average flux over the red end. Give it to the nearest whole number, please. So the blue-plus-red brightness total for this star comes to 59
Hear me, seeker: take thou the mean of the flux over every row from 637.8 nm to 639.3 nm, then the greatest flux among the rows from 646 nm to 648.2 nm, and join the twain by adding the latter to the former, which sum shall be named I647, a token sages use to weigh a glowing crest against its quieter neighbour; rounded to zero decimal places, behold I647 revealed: 54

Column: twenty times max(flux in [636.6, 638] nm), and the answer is 482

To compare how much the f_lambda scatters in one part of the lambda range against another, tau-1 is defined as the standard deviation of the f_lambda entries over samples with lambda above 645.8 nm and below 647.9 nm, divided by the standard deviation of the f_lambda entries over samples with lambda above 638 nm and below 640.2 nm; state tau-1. 1.4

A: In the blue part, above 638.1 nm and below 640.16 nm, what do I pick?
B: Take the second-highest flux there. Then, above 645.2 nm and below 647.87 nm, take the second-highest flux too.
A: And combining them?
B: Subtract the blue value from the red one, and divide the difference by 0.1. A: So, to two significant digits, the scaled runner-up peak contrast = 75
